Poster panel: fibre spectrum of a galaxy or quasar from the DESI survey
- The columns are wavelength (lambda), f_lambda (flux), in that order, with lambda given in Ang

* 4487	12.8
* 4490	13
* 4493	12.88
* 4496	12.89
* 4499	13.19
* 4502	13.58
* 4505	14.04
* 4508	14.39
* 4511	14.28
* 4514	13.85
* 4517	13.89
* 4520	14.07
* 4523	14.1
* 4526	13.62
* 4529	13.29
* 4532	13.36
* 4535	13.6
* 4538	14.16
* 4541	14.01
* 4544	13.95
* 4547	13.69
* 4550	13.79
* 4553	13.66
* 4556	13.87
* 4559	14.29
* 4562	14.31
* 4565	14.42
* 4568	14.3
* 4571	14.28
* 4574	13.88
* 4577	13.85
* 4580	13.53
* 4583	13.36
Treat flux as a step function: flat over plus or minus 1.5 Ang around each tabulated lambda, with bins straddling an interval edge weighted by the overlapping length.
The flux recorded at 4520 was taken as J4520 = 14.07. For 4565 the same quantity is 14.42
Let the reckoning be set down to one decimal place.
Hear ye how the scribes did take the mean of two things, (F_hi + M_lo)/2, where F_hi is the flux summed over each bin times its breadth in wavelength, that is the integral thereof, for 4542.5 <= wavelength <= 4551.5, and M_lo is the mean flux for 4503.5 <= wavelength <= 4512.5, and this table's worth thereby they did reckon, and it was 69.3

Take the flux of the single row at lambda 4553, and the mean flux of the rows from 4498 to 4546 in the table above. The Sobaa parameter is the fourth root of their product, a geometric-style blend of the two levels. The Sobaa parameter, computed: 3.71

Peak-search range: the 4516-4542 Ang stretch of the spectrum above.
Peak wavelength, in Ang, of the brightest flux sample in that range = 4538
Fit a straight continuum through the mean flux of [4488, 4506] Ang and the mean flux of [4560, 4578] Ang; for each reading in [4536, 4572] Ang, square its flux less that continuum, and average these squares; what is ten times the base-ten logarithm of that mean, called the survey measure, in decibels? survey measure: -13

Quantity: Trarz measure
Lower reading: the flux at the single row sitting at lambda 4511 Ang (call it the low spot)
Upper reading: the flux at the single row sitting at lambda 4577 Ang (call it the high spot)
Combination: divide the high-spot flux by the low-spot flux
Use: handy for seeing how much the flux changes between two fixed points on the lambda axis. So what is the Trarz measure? 0.97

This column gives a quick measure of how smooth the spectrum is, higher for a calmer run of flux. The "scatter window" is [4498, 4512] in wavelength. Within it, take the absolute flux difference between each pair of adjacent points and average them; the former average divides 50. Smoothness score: 153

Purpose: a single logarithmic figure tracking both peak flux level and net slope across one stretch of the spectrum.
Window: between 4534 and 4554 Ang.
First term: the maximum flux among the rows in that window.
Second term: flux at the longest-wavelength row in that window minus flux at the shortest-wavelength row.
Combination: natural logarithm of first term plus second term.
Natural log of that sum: 2.65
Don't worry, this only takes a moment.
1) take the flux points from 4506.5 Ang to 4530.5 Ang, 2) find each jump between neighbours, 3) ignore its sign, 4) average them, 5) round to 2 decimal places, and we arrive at 0.23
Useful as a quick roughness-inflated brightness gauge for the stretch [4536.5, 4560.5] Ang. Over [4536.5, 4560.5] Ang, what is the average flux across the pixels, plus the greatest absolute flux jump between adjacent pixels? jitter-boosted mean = 14.3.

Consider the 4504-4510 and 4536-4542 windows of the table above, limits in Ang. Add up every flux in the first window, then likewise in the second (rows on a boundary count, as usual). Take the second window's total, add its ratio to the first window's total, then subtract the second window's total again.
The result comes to 0.99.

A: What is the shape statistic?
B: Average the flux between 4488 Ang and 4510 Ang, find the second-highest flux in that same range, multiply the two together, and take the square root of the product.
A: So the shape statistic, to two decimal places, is 13.73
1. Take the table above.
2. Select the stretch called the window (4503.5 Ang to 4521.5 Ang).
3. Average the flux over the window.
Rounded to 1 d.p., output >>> 14.1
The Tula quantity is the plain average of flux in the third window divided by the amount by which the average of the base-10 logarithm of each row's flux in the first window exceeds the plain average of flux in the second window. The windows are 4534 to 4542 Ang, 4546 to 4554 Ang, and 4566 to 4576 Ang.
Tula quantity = -1.13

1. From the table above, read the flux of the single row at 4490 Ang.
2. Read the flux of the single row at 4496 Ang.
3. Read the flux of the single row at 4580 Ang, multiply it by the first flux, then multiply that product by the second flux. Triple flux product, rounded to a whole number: 2267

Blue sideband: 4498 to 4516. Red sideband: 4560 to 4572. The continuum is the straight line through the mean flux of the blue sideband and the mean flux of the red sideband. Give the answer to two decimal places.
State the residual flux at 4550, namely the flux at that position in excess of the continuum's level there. -0.42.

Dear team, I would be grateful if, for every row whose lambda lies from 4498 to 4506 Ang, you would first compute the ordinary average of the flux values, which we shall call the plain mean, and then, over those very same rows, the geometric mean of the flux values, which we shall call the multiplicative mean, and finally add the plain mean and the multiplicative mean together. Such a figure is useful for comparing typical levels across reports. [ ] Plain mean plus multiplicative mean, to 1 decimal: 27.2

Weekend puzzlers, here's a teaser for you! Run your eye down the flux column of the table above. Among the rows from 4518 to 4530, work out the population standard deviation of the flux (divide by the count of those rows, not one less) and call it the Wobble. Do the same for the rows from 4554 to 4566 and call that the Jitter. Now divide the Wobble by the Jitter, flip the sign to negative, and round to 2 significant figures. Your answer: -1.6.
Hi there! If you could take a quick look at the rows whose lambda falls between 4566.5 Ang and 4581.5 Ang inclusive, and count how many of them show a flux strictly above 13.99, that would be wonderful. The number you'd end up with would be 2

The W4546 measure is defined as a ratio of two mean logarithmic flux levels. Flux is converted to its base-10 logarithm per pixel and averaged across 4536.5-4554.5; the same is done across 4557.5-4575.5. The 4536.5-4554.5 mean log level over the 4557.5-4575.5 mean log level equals 0.990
